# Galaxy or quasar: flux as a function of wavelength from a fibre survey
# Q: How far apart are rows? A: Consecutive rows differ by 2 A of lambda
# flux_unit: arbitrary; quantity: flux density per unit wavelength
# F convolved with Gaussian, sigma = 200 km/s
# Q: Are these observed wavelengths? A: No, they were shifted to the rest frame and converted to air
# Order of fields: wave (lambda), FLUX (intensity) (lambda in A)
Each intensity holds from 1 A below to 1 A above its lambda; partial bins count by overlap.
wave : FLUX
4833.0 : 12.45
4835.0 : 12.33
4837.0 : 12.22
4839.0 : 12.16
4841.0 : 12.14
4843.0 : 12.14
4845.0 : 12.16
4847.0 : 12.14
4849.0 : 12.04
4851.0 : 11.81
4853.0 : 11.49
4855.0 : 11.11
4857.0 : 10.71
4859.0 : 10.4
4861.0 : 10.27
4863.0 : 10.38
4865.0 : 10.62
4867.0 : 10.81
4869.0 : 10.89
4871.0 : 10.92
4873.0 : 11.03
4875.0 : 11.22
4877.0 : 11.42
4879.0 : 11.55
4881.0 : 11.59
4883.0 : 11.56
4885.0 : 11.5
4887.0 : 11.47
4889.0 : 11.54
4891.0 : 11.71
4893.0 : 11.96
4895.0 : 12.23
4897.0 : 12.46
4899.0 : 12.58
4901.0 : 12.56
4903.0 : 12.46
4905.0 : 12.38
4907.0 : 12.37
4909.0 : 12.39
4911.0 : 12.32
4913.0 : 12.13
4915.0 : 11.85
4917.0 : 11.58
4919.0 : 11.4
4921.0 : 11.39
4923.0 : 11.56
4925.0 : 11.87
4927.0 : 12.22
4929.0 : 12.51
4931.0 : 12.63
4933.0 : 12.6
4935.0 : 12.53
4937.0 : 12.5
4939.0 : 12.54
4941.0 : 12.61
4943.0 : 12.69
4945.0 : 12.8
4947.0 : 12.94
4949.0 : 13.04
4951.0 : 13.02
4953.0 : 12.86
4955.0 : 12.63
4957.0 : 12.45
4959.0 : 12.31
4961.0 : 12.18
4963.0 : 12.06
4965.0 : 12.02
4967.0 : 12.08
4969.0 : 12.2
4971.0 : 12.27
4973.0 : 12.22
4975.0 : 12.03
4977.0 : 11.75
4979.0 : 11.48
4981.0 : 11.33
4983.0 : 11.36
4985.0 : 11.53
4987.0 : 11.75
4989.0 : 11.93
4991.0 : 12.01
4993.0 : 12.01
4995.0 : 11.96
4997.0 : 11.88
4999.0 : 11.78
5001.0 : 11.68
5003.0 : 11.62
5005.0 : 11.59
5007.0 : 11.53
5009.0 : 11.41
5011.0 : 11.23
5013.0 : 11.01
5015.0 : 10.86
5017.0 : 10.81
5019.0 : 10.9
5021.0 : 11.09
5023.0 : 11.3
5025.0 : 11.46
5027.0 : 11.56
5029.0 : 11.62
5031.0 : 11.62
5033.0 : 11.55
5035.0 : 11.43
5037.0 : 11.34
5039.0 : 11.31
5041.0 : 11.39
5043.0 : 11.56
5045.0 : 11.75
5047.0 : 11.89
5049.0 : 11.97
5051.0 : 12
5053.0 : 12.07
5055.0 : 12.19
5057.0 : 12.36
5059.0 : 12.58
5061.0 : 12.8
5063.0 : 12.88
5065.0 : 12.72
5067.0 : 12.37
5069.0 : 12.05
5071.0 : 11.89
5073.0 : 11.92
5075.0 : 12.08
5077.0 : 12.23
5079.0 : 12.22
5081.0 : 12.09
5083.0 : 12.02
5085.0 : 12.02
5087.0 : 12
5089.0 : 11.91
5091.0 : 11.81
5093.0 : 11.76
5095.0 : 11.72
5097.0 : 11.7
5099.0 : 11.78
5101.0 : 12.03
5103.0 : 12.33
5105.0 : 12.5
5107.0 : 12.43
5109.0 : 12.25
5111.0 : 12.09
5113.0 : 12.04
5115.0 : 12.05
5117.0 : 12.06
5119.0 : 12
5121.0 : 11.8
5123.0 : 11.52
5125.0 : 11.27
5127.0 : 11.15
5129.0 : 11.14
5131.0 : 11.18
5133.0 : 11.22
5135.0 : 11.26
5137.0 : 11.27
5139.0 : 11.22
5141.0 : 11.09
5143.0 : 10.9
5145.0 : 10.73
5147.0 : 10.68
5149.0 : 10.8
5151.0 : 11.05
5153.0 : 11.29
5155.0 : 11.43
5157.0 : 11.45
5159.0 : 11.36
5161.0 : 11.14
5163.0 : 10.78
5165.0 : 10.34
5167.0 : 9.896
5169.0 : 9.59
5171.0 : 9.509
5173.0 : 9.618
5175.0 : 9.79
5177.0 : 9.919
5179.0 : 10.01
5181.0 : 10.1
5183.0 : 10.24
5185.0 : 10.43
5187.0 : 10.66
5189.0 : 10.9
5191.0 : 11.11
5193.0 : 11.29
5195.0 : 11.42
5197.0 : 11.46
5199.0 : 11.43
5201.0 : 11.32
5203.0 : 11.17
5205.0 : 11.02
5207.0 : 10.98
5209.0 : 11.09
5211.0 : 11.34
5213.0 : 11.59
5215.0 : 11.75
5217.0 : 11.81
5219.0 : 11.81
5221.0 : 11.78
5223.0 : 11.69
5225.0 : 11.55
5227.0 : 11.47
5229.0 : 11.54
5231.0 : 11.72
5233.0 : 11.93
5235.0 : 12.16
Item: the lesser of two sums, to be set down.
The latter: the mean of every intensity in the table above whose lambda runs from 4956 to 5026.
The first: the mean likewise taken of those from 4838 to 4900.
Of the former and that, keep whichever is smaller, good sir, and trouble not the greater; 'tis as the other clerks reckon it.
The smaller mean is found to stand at 11.5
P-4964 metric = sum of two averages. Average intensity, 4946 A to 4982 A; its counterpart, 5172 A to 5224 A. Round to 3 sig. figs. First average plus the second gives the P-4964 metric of 23.3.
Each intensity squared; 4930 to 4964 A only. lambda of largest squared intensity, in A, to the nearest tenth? 4949.0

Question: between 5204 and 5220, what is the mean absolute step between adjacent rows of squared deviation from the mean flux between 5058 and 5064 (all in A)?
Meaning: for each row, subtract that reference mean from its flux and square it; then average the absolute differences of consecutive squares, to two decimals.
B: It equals 0.34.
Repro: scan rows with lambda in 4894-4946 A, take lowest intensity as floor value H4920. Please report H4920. 11.39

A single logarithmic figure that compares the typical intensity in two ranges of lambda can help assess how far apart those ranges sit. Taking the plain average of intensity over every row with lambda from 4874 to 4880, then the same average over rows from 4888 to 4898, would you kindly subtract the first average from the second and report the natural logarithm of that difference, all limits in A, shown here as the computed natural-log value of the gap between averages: -0.54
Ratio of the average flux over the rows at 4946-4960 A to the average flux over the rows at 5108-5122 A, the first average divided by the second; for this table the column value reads 1.06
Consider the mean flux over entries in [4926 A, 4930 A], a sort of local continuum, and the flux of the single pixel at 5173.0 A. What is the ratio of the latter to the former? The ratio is 0.78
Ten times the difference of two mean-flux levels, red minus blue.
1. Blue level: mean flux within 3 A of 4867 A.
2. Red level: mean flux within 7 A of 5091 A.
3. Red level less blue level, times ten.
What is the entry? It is 11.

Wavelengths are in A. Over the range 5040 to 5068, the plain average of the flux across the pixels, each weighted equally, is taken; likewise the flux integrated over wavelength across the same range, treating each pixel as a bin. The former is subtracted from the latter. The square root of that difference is 18.1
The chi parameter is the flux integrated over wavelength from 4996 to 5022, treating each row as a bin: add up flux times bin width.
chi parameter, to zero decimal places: 295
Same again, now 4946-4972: 324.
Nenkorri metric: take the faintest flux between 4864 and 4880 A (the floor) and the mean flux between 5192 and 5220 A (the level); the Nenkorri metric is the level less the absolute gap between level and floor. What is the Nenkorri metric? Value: 10.6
